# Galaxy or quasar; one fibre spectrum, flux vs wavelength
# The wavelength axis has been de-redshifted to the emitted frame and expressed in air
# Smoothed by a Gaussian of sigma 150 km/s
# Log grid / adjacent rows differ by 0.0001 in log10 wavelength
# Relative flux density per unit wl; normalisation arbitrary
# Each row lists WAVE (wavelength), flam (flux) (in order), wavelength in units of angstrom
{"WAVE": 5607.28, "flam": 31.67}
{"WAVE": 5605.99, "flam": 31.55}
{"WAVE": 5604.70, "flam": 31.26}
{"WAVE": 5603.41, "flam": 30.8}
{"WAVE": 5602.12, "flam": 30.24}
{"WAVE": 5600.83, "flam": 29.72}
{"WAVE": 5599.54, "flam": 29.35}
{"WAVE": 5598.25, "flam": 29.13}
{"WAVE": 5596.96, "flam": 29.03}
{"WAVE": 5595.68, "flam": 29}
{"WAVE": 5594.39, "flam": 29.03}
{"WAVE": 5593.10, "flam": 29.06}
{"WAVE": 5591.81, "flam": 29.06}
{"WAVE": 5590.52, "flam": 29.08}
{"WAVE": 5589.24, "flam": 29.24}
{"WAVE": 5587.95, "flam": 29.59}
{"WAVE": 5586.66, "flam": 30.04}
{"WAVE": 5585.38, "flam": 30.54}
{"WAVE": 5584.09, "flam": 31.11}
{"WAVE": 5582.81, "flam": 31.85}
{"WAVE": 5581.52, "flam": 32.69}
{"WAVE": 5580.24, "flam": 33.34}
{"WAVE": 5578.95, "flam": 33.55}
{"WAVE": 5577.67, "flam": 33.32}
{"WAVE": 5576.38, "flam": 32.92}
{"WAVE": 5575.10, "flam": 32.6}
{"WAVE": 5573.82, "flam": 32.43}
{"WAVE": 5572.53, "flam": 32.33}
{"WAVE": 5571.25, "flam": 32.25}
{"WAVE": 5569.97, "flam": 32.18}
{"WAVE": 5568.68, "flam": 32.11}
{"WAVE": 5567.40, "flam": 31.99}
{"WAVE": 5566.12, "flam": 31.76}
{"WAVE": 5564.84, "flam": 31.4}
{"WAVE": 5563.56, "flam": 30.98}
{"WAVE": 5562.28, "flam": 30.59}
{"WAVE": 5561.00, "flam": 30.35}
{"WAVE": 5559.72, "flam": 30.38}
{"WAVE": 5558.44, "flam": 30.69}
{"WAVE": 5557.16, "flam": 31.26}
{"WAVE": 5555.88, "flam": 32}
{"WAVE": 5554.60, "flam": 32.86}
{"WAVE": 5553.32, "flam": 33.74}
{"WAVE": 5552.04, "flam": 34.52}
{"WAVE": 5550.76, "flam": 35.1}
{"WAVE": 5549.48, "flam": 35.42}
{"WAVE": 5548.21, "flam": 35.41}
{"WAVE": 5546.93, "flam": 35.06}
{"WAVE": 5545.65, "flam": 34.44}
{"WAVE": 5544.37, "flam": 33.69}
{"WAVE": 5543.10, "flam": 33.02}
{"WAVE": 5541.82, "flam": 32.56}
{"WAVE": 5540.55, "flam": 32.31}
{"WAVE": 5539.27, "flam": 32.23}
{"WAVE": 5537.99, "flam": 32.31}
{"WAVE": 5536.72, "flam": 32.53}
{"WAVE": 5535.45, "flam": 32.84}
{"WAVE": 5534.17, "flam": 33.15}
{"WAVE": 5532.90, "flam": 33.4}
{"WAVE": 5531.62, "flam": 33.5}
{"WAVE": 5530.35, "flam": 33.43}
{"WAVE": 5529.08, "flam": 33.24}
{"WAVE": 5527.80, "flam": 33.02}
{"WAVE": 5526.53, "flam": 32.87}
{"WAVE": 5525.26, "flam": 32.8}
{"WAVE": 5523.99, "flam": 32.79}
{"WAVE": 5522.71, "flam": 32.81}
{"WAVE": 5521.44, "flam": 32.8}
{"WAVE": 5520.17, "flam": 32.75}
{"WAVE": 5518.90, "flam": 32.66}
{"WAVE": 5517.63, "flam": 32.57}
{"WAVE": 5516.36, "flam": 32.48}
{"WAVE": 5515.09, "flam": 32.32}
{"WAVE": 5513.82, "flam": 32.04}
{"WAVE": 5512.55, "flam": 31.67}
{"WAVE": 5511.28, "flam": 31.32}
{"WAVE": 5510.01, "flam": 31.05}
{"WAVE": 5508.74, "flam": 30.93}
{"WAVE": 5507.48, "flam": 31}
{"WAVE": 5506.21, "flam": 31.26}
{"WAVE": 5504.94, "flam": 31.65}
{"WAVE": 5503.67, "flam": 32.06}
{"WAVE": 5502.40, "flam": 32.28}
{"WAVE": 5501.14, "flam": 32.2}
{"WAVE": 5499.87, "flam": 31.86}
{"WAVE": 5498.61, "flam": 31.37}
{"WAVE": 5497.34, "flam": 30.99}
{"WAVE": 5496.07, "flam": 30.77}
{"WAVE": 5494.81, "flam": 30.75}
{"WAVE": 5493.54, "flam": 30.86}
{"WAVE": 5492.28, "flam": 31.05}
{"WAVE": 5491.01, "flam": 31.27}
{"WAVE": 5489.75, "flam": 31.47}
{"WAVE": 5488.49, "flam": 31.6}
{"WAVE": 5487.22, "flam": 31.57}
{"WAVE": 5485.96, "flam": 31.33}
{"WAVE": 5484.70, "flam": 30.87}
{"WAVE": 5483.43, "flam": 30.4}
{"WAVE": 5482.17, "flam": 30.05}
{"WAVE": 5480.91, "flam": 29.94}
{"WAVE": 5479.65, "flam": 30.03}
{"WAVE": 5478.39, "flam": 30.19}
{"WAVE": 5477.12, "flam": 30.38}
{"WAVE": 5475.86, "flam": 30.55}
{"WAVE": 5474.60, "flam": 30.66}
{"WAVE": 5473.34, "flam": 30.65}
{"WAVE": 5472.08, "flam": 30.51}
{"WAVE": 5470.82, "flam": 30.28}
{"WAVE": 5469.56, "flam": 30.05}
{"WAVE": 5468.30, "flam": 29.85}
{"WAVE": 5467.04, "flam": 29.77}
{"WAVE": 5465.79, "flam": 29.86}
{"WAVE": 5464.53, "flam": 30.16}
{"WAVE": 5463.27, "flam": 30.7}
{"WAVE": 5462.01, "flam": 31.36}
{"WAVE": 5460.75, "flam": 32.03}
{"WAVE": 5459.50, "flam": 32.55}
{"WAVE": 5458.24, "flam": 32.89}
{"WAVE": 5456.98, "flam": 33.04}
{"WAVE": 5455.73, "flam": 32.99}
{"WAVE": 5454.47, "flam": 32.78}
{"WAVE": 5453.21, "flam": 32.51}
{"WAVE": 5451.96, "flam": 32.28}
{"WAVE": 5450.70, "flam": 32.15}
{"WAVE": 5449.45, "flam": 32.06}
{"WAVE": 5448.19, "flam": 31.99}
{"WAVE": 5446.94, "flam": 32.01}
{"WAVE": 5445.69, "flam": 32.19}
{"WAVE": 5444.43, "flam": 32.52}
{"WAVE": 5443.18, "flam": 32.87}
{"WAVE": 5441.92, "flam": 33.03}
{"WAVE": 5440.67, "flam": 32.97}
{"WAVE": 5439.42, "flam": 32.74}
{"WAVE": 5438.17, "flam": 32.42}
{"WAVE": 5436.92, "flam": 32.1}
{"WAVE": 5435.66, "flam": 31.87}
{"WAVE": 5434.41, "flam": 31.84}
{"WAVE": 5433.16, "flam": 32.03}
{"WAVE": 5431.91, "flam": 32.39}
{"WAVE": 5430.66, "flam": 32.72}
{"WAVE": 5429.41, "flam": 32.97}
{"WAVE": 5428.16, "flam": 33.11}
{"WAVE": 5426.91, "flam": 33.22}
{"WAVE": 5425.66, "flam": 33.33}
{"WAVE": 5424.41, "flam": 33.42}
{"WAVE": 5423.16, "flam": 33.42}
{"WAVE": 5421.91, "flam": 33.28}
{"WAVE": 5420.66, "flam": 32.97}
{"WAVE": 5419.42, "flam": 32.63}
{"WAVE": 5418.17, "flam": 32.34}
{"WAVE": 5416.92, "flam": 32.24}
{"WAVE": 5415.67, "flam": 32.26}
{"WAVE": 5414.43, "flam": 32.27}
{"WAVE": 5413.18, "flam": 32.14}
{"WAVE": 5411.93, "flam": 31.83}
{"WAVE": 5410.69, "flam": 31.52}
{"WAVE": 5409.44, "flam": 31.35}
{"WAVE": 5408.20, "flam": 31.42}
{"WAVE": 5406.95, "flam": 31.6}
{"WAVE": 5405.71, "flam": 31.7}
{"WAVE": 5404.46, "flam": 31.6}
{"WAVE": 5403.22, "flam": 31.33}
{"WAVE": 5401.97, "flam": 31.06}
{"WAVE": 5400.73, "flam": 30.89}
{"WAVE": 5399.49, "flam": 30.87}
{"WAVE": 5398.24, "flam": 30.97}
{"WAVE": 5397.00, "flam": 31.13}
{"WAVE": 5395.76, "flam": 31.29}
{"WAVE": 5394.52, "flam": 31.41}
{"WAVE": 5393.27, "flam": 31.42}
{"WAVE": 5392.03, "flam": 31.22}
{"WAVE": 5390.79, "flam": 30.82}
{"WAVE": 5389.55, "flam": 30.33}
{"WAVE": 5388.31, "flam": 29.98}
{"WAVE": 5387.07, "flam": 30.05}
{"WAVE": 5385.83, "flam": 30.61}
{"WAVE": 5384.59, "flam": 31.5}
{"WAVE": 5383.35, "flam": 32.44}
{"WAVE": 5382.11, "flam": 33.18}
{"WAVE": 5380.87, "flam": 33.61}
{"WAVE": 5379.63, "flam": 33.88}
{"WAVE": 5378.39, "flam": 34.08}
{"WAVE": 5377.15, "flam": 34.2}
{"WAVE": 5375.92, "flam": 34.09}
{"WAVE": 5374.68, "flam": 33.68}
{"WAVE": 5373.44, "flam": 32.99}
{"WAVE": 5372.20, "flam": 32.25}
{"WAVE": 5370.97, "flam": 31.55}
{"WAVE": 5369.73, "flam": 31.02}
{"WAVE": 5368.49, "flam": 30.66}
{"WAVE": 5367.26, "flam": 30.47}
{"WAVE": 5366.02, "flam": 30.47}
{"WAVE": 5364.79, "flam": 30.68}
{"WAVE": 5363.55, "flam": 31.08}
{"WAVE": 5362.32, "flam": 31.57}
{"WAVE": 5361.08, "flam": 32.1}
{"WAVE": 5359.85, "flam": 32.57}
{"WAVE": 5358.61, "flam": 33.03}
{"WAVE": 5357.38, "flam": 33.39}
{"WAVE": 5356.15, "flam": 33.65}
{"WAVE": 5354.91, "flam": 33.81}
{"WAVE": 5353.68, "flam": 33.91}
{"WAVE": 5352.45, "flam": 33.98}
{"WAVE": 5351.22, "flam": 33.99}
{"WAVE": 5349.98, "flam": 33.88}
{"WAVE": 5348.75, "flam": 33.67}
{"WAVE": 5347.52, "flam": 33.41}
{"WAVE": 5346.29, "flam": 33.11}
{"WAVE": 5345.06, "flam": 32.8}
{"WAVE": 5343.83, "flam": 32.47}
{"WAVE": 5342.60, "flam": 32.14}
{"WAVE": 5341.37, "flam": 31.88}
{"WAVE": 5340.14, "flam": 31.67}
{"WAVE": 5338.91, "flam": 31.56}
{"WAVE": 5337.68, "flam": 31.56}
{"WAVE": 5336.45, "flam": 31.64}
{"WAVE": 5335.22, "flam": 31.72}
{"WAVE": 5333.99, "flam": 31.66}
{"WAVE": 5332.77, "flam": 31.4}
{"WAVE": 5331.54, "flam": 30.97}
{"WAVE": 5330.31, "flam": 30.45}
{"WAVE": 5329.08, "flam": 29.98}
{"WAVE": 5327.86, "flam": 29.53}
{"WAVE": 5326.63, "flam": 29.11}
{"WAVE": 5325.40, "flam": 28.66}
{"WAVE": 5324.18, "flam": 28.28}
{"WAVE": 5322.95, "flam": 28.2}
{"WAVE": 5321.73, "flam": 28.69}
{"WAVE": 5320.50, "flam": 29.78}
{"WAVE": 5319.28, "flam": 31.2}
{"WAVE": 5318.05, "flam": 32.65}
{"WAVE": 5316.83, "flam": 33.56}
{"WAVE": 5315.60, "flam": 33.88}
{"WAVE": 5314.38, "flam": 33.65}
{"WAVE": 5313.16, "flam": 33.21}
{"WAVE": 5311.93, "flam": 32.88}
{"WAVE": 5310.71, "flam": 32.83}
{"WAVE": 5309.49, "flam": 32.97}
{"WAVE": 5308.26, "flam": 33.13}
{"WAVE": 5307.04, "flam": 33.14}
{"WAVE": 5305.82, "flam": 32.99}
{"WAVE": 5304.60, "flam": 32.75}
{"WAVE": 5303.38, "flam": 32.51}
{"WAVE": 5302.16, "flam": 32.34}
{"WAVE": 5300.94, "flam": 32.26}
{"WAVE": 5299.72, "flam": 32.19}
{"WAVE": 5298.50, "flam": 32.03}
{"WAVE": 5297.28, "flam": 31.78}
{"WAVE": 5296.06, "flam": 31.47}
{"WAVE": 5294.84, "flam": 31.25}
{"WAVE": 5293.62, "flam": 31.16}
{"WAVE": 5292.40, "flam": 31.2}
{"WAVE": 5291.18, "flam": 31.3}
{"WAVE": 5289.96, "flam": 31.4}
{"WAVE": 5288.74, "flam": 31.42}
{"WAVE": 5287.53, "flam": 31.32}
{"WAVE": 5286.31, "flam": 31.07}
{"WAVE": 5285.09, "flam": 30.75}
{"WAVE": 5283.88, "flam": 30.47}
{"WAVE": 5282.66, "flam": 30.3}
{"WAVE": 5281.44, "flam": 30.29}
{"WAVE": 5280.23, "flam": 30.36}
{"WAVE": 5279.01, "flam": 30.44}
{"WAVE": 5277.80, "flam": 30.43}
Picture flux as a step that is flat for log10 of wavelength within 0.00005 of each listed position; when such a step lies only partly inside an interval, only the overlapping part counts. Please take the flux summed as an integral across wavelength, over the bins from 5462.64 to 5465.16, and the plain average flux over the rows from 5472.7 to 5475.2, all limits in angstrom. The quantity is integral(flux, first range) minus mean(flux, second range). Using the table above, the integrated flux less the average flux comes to 46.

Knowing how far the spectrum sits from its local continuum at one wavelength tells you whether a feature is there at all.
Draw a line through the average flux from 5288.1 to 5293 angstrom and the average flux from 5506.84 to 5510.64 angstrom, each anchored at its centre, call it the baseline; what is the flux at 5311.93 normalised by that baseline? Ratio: 1.05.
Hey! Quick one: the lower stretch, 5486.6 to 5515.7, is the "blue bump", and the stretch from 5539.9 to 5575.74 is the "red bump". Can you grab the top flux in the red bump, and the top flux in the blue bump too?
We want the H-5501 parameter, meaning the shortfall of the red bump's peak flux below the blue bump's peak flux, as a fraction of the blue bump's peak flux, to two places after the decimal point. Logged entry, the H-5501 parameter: -0.10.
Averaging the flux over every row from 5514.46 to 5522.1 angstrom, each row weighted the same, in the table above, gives 32.6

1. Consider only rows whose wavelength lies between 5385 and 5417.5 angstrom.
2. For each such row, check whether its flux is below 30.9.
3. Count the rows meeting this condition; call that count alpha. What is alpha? 7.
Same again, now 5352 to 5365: 1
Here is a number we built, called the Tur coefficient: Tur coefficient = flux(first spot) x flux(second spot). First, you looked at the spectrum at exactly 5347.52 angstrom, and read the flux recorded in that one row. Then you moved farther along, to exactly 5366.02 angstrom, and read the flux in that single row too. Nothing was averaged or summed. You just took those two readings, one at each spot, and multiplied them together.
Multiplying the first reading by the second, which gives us 1018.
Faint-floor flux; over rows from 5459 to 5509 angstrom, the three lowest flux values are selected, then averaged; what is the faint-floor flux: 29.8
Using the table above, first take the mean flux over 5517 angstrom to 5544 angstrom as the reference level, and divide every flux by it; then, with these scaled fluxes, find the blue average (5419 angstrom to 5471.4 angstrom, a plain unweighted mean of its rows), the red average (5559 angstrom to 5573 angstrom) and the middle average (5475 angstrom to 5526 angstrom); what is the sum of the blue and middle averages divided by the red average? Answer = 2.021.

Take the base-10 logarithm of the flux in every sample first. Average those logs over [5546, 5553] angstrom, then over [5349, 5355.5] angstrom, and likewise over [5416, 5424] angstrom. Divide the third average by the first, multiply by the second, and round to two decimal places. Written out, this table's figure 1.50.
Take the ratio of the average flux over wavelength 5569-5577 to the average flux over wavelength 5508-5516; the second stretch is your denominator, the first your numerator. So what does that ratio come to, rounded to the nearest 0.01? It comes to 1.03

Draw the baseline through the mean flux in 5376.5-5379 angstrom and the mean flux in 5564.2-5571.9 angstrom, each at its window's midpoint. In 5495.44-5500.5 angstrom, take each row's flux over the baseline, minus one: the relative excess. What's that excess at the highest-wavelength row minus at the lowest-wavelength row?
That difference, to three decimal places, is 0.035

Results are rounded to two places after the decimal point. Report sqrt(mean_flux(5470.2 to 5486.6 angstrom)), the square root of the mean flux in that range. 5.52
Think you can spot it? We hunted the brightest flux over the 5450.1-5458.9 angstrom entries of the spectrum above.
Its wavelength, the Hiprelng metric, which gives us 5456.98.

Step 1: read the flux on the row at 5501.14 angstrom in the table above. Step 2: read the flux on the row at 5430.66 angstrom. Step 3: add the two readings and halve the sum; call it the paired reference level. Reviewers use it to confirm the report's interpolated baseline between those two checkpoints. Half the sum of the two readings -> 32.5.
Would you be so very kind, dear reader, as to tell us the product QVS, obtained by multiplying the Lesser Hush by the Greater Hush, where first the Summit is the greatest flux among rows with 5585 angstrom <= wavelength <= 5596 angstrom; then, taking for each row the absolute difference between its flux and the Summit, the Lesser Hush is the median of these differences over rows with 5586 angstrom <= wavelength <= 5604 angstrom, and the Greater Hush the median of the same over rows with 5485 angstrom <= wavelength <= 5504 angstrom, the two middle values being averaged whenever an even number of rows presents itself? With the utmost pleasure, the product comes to 1.1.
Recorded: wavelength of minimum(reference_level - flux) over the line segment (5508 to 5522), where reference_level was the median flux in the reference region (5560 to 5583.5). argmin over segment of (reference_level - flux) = 5521.44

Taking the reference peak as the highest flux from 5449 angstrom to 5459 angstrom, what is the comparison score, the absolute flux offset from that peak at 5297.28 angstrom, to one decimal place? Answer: 1.3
